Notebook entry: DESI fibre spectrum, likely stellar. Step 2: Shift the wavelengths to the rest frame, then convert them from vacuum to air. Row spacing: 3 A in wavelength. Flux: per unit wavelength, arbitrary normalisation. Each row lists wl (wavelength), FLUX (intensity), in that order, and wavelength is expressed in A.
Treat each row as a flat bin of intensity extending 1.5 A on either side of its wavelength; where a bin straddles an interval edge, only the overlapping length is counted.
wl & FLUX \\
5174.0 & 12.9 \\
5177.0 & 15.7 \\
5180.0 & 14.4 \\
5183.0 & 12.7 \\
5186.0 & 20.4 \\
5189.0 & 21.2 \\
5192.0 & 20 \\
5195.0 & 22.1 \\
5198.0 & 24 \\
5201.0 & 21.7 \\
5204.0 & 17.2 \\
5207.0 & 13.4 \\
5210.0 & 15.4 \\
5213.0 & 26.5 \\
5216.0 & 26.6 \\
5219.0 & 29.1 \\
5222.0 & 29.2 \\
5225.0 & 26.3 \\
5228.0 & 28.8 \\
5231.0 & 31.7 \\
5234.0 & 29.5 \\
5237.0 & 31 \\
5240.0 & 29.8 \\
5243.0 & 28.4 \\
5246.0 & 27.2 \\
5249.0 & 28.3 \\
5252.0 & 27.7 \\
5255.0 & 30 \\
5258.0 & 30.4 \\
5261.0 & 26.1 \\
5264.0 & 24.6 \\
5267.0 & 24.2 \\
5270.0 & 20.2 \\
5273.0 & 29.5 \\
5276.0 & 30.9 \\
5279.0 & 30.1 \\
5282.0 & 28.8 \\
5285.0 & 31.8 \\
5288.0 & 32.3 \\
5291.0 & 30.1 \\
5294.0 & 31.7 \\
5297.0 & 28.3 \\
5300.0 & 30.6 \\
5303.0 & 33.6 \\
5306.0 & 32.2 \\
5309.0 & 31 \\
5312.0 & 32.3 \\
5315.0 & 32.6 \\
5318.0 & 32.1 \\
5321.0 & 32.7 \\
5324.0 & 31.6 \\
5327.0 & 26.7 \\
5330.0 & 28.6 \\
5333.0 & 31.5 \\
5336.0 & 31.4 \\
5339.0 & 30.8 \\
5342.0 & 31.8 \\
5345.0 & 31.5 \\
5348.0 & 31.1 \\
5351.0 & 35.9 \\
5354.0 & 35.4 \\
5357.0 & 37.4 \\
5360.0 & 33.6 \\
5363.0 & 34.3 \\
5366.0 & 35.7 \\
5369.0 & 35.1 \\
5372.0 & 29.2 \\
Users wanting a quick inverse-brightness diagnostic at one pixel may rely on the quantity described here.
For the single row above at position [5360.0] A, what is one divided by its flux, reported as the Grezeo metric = 0.030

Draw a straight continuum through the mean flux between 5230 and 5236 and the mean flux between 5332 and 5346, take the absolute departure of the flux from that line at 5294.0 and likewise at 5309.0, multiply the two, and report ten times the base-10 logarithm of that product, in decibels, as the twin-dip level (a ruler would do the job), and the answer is -10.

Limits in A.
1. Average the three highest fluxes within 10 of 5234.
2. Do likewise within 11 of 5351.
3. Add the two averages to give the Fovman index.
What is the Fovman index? 67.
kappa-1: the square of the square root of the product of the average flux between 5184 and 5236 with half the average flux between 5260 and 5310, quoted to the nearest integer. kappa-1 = 346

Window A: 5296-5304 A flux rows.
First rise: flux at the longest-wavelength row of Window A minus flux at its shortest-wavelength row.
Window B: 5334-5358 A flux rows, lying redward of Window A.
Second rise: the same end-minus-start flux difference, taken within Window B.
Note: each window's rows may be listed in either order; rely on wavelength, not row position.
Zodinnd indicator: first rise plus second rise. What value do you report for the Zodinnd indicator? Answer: 11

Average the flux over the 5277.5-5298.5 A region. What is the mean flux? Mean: 30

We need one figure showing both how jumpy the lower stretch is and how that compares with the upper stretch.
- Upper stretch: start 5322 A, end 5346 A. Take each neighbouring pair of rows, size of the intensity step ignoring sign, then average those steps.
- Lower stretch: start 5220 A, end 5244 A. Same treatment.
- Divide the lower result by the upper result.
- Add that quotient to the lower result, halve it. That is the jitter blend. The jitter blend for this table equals 1.67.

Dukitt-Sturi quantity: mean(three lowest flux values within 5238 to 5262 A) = 27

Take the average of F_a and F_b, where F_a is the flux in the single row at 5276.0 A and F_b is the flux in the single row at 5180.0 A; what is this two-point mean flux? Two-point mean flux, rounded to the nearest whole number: 23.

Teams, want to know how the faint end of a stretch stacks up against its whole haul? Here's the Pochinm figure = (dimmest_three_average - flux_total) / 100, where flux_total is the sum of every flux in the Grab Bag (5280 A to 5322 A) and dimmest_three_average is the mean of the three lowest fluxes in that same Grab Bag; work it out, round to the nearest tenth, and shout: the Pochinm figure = -4.1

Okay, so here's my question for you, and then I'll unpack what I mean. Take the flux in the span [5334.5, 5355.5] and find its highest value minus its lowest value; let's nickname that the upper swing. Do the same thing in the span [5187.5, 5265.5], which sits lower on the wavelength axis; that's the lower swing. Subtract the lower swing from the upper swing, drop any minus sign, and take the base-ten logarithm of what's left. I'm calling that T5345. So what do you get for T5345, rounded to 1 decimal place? 1.1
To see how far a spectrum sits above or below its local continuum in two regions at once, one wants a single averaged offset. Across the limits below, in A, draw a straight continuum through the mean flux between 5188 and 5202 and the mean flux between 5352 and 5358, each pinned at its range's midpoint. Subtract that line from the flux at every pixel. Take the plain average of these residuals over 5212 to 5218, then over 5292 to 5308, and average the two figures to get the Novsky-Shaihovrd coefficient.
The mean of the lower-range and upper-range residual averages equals 1.5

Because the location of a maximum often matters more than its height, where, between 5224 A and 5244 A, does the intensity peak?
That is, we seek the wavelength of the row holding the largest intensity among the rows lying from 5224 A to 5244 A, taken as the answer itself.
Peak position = 5231.0 A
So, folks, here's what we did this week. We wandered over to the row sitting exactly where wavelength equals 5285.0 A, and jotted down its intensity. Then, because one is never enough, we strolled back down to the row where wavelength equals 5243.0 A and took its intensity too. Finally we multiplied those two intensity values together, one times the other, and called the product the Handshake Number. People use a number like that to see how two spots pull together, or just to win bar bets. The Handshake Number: 903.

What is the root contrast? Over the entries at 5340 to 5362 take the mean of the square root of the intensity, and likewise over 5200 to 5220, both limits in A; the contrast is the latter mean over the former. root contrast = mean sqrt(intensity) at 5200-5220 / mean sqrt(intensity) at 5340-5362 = 0.79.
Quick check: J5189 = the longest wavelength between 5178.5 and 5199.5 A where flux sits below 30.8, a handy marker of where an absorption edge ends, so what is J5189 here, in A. 5198.0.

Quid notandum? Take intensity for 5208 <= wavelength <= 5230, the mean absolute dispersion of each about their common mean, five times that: 15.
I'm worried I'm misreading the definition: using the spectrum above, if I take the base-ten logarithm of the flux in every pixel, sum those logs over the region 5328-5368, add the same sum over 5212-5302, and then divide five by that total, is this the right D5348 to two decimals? 0.08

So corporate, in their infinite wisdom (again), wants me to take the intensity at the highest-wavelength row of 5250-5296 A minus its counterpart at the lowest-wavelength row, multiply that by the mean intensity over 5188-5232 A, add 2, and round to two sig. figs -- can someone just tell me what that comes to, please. 96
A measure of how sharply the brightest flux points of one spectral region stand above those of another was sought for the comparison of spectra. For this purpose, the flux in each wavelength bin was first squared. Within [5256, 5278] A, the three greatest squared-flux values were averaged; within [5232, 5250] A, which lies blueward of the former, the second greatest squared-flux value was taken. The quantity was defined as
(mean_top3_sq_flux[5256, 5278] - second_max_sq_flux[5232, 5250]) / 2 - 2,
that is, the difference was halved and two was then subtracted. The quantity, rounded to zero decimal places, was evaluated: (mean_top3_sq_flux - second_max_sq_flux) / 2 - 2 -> 12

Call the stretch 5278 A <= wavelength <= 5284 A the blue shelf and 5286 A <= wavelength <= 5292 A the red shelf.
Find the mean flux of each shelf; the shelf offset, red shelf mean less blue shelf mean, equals 2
